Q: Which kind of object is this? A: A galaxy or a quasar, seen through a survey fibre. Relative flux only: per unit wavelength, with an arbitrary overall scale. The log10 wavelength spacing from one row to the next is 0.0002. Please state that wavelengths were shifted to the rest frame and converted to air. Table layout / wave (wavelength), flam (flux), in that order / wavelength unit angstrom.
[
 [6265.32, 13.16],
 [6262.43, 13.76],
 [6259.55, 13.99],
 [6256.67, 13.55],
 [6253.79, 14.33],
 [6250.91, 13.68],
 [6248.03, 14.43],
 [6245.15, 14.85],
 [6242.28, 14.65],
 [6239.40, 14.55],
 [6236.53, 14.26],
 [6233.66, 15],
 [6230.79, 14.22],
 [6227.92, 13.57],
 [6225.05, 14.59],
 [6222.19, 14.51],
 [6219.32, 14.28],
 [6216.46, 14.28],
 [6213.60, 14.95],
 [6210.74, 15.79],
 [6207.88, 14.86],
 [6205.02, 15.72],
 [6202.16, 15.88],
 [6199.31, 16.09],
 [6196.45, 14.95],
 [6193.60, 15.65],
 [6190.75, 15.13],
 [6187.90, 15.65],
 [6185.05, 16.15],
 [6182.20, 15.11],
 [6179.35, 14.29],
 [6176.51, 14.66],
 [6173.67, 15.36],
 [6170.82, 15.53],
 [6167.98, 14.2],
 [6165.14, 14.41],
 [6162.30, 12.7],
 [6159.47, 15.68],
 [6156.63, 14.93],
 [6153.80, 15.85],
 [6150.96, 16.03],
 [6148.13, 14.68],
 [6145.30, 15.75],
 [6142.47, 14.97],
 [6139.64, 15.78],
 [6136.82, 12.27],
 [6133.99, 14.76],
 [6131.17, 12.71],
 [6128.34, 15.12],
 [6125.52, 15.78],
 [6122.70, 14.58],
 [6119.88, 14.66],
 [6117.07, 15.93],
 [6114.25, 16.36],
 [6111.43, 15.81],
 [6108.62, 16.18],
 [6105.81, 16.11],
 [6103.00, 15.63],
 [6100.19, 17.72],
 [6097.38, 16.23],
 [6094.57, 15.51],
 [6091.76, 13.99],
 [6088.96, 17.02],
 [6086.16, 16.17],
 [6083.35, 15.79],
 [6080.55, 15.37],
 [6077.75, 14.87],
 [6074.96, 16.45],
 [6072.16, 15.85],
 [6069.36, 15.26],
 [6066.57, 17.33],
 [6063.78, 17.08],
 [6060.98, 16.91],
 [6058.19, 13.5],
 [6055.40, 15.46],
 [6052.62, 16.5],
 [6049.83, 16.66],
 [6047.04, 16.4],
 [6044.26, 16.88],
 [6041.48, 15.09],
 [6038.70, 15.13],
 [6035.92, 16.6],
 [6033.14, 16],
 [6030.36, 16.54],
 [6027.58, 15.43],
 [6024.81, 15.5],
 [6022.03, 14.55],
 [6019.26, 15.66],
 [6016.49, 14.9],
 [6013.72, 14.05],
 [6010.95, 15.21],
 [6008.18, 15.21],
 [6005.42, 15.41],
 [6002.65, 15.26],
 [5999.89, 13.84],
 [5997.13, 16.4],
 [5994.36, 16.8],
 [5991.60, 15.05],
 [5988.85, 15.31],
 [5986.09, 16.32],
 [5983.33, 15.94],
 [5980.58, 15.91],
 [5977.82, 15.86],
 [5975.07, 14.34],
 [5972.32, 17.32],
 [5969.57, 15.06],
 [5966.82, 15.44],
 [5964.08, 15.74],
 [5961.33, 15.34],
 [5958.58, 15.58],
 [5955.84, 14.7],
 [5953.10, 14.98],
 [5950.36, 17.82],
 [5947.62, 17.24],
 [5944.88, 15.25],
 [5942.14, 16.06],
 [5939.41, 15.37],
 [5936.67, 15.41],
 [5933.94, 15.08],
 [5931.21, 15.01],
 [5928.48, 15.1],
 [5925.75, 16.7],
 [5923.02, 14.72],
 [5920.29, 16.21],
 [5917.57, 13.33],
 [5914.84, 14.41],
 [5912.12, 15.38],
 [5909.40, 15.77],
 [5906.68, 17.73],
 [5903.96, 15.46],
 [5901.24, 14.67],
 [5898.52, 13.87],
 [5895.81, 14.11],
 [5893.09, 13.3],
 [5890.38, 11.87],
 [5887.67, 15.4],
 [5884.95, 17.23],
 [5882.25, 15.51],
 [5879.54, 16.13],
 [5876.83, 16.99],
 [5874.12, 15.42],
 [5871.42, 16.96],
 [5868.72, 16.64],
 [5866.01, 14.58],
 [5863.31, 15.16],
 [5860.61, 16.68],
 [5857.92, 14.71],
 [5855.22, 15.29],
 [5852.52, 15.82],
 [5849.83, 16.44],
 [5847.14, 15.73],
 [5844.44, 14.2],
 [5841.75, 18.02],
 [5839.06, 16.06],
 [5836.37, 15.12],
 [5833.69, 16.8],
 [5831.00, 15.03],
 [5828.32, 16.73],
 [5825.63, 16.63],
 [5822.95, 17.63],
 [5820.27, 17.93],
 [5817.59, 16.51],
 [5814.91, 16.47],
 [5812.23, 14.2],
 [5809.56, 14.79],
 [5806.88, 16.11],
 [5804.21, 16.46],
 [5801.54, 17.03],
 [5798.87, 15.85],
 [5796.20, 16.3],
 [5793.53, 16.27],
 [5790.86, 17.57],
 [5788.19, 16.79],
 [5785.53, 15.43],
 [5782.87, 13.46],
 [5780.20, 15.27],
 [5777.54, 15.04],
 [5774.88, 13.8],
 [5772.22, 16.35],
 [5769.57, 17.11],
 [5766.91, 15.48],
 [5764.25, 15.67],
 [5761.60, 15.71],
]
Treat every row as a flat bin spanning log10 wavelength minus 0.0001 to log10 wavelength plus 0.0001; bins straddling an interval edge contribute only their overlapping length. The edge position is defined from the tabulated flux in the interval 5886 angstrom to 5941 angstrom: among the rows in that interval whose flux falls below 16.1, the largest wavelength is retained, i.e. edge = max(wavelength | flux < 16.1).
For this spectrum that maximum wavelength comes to 5939.41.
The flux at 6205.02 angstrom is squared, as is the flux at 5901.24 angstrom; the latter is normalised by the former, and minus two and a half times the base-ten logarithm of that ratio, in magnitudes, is 0.15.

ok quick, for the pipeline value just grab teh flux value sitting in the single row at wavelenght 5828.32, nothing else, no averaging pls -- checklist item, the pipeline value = 16.73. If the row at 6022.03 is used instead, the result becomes 14.55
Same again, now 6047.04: 16.4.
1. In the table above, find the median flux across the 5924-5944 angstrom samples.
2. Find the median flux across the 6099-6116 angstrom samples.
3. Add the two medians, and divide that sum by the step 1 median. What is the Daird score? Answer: 2.05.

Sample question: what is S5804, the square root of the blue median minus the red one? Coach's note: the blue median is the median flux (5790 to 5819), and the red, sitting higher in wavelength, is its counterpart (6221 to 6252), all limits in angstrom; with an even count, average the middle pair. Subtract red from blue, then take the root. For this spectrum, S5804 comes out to 1.3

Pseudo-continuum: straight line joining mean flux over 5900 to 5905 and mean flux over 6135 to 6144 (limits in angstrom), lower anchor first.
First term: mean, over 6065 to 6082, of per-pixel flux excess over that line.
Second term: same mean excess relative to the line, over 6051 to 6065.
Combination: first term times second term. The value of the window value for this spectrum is 1.7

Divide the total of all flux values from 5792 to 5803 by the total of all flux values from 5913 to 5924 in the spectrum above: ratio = 1.12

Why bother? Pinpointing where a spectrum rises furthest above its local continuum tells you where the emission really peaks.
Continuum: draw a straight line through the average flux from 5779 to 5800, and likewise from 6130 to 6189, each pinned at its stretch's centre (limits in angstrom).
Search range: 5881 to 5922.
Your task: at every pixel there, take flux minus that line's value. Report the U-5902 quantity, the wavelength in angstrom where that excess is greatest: 5906.68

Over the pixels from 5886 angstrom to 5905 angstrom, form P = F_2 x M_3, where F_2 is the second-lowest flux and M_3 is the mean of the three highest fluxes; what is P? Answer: 202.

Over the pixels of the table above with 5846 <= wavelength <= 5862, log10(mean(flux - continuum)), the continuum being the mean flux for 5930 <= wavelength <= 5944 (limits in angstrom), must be -0.41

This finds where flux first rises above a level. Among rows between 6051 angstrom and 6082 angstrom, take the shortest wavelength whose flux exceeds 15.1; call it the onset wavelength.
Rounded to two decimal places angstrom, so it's 6052.62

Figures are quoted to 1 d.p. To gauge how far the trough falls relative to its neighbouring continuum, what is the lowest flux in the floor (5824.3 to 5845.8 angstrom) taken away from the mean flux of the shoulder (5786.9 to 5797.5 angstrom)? 2.5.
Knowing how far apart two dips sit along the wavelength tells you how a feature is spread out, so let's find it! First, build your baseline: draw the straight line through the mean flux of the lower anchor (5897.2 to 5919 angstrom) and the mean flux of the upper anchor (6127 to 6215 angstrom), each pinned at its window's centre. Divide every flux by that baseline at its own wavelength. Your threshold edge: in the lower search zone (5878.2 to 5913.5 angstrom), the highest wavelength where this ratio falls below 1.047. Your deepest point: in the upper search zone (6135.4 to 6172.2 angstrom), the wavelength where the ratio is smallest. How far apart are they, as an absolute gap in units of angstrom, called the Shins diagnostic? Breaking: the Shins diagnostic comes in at 224.7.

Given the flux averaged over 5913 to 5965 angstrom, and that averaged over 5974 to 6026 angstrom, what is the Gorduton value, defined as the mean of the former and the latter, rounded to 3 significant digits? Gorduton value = 15.4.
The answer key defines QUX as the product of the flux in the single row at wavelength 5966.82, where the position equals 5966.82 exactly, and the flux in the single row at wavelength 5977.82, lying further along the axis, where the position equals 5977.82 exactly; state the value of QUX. 245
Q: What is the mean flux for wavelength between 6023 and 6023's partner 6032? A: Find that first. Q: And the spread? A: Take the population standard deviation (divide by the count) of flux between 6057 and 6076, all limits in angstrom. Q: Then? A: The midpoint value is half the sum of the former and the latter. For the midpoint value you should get 8.5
